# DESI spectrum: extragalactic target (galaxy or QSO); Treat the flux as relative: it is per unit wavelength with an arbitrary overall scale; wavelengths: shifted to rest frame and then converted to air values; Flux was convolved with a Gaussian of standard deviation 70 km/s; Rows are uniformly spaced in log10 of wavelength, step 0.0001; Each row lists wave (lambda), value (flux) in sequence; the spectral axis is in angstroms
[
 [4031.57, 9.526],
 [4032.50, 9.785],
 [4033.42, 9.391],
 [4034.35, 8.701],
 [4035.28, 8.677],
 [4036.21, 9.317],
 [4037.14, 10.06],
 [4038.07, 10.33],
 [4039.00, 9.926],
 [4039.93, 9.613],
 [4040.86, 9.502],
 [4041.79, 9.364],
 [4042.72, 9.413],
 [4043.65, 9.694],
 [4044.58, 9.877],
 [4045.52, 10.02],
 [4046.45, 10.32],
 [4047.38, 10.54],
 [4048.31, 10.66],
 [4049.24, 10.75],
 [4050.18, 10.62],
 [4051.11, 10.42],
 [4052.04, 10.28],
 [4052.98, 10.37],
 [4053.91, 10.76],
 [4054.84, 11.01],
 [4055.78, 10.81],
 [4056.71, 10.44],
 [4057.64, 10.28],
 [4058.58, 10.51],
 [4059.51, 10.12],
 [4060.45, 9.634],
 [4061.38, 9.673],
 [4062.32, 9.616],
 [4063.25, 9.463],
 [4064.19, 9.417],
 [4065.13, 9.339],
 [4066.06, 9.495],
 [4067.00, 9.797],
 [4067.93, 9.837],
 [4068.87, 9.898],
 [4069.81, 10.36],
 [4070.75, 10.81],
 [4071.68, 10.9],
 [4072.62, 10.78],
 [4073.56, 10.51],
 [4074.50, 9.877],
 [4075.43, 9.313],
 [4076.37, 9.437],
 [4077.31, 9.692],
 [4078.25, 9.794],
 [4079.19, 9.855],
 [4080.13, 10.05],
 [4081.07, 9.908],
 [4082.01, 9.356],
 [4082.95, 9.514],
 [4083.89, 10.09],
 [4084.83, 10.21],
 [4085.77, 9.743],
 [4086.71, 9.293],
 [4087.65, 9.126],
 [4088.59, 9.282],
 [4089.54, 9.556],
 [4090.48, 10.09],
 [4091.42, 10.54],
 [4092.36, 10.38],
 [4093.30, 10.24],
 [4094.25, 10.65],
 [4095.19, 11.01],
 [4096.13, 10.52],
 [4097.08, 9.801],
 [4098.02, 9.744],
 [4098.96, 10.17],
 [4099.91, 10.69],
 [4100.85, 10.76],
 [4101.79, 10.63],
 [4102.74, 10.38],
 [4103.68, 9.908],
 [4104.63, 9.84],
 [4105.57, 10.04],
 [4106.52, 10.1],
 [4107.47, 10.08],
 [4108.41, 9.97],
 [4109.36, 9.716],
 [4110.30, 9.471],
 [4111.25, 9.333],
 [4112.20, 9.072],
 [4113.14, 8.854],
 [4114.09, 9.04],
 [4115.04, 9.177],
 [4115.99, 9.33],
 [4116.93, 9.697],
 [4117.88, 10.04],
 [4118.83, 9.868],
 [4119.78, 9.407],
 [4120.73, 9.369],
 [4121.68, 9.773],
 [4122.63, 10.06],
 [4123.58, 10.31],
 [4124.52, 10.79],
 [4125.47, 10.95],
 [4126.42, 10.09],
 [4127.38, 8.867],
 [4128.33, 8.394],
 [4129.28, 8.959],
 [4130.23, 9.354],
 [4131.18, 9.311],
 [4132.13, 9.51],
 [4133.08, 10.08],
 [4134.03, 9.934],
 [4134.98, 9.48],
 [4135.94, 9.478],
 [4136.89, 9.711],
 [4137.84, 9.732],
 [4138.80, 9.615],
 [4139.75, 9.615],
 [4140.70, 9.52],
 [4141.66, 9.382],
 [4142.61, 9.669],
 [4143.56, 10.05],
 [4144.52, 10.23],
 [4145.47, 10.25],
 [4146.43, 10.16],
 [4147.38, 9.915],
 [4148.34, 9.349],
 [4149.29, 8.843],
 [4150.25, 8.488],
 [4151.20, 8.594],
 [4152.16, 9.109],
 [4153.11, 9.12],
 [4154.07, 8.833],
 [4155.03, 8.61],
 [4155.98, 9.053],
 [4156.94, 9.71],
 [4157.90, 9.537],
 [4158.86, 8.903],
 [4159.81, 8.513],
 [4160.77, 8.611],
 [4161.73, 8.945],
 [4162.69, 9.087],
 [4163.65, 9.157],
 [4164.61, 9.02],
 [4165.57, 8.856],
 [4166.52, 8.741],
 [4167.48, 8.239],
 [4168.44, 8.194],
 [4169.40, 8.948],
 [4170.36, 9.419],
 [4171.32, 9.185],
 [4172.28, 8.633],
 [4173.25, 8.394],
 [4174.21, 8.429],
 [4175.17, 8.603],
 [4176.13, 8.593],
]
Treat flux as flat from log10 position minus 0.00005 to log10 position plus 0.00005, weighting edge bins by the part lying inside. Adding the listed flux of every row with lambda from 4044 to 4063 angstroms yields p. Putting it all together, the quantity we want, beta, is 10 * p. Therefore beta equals 2067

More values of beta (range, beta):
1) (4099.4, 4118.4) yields 1961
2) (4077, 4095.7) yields 1984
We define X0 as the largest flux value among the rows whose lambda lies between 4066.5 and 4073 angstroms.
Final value 10.9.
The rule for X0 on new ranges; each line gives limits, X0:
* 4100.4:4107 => 10.76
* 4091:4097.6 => 11.01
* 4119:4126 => 10.95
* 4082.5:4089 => 10.21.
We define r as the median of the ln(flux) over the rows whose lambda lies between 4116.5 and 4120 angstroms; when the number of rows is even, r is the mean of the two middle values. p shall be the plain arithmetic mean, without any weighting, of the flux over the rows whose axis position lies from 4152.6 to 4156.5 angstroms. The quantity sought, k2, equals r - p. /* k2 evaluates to -6.62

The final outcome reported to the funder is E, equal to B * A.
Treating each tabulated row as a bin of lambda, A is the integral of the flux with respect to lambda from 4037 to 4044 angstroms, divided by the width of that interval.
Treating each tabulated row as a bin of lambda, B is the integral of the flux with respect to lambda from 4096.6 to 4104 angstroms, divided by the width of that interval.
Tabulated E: 100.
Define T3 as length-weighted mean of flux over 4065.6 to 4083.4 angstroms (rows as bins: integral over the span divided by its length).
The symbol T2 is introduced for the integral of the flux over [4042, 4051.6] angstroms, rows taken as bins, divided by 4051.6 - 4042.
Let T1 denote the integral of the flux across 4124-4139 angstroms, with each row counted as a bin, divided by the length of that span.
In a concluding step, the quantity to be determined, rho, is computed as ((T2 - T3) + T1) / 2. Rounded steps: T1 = 9.64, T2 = 10.2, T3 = 10.0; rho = 4.95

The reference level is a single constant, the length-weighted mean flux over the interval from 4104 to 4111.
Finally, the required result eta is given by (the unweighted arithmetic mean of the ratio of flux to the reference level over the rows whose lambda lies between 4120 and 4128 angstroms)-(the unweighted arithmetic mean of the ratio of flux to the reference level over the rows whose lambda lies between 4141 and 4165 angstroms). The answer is 0.08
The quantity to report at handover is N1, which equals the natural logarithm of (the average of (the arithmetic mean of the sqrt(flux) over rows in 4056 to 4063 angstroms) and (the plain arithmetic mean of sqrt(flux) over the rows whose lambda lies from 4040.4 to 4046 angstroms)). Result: 1.14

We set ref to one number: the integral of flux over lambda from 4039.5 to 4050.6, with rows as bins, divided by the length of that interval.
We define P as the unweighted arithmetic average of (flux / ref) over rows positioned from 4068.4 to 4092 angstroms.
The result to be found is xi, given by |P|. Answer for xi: 0.989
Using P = 0.99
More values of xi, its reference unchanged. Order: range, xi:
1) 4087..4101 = 1.014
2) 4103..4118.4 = 0.958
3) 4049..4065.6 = 1.017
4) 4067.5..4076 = 1.023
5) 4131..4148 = 0.973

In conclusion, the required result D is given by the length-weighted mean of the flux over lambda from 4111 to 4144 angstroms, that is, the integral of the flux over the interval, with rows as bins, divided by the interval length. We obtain 9.6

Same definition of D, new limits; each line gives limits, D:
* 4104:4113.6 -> 9.7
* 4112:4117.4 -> 9.2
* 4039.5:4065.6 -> 10.1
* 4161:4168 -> 8.9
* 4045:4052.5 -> 10.4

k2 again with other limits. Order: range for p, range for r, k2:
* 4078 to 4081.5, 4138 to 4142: -7.64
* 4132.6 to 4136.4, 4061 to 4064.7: -7.49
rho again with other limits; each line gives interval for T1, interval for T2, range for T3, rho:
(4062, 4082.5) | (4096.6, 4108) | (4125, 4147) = 5.20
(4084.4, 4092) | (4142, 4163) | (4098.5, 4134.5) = 4.61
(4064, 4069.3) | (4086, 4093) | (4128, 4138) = 4.97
